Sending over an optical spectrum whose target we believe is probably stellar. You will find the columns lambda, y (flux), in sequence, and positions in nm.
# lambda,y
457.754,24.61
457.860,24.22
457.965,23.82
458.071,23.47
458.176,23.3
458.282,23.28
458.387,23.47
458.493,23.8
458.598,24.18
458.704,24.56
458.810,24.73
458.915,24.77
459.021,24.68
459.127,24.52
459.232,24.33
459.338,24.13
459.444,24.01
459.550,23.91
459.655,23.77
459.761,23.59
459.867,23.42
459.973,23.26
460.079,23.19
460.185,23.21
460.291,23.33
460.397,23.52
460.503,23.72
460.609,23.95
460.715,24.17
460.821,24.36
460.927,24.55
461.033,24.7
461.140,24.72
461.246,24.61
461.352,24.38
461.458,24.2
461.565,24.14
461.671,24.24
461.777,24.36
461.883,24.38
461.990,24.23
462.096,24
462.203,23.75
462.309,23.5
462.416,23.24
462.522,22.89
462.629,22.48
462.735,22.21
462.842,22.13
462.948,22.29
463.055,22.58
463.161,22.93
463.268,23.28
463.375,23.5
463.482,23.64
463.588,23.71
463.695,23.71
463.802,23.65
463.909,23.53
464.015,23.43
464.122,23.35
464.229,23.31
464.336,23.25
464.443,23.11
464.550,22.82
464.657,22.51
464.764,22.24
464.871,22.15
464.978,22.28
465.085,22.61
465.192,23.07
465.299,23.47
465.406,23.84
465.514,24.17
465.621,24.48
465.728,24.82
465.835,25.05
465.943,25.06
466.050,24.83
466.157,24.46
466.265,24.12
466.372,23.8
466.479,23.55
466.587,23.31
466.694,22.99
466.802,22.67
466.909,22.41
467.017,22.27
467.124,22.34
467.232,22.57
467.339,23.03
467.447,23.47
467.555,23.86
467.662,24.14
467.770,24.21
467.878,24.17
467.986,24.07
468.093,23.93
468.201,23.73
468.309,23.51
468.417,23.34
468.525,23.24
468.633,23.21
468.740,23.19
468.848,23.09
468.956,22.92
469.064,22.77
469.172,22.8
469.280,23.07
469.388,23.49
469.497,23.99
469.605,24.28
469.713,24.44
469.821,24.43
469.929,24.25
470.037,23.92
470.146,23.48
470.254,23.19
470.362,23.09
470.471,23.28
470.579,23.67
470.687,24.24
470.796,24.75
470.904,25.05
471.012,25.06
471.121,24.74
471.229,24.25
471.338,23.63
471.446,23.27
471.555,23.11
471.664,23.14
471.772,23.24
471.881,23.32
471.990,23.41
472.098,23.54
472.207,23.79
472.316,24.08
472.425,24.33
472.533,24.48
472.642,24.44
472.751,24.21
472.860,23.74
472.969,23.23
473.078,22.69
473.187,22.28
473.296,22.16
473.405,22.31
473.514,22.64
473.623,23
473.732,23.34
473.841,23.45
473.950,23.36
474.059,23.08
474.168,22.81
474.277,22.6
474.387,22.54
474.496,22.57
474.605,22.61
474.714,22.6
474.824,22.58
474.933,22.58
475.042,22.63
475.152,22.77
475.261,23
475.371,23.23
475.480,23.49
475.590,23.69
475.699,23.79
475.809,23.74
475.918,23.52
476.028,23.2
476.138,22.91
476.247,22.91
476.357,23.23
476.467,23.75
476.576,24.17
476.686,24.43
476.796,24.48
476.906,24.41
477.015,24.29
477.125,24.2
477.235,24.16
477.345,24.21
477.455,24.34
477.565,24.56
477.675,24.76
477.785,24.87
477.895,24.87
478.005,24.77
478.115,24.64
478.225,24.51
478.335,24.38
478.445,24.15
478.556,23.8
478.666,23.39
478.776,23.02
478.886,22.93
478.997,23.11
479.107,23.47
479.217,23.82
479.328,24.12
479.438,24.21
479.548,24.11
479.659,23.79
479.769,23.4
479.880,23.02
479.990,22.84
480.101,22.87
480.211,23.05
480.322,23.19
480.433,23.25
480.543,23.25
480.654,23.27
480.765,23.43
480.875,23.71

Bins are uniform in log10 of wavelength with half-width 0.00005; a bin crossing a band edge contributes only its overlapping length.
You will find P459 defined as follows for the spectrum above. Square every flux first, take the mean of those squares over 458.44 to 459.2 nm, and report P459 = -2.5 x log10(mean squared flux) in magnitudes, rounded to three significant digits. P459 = -6.94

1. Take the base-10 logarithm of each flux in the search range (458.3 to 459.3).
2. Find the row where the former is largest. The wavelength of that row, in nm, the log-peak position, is 458.915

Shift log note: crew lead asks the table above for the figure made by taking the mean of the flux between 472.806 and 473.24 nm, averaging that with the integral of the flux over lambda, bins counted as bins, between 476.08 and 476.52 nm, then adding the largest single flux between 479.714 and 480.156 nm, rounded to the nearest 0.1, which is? 40.0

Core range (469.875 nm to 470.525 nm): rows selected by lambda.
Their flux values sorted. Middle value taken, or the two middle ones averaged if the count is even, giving 23.4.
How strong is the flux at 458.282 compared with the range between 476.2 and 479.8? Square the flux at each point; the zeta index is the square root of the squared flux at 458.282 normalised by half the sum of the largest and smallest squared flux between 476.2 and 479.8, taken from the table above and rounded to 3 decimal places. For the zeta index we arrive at 0.974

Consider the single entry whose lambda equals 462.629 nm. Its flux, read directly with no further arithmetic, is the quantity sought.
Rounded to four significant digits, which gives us 22.48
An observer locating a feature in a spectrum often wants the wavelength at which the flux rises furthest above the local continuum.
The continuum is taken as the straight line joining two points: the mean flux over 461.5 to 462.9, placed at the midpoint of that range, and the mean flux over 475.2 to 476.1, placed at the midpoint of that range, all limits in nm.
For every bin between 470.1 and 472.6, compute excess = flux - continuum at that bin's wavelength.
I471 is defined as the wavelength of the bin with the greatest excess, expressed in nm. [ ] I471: 471.012 nm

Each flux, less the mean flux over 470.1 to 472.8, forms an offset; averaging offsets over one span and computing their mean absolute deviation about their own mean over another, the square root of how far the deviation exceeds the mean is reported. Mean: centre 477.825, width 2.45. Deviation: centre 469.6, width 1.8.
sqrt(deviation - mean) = 0.42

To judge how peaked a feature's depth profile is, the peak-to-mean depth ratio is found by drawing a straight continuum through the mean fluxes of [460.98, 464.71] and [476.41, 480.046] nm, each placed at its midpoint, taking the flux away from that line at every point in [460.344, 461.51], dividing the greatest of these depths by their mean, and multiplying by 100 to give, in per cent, 12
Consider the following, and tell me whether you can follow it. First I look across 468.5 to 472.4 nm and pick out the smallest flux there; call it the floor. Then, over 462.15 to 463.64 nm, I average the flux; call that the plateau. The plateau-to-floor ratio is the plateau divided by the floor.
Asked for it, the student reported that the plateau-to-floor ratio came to 1.01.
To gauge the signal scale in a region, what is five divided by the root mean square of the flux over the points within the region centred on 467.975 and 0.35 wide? 0.208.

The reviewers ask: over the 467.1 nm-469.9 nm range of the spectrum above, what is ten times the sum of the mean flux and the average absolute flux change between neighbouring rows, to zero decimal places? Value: 237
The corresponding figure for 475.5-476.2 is 237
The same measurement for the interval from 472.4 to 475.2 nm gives 232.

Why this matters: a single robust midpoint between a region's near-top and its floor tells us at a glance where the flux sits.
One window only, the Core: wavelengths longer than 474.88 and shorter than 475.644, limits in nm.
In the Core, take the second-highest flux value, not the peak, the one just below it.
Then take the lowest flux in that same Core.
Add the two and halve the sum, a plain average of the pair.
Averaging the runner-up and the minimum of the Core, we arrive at 23.0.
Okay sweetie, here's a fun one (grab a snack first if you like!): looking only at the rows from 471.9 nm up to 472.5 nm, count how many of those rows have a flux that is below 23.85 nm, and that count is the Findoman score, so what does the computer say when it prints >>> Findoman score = 3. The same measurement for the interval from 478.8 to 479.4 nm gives 4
